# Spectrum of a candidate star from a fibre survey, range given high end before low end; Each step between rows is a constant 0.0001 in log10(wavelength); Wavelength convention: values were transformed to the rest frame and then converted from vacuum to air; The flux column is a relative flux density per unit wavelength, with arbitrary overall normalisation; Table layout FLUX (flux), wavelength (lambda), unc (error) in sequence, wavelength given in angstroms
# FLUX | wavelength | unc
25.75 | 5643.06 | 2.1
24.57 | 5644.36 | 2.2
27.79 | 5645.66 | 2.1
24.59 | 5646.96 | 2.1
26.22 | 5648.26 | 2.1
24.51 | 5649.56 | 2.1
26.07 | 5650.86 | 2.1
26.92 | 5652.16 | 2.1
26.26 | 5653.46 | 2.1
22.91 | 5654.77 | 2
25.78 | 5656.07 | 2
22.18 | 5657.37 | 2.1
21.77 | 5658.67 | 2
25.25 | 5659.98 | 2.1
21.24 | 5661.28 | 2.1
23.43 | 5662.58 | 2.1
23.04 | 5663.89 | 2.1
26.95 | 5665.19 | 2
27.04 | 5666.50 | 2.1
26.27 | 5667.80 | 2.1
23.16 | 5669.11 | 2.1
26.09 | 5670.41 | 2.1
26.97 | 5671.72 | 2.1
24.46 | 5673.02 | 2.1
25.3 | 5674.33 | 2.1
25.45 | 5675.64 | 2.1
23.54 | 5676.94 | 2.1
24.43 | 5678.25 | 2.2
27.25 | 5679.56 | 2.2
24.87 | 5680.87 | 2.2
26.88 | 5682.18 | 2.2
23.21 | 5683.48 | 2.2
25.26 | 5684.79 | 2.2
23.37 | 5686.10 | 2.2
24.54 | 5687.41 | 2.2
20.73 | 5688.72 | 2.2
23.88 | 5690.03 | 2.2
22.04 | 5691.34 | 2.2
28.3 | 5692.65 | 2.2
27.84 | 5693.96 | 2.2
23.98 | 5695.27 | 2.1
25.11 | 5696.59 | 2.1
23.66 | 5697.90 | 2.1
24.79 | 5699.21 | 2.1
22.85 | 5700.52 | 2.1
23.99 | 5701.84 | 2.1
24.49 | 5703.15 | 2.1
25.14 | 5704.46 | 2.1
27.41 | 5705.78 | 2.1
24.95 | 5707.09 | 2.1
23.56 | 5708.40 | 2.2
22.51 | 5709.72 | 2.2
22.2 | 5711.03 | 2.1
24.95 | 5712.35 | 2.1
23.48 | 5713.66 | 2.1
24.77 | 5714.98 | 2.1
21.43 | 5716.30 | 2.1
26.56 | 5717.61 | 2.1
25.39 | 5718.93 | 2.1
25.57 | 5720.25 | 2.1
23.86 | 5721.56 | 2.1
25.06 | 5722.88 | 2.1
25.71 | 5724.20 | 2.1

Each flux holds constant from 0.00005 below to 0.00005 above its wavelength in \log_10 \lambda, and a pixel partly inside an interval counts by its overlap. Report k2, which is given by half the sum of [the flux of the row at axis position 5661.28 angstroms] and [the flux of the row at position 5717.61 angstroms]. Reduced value 23.9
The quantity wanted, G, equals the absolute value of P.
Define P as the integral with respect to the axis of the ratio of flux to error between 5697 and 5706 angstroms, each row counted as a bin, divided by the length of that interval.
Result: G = 11.7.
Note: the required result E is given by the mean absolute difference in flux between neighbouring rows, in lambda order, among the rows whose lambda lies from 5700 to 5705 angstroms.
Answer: 0.8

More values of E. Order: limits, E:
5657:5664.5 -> 2.1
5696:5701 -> 1.5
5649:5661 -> 2.1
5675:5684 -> 2.3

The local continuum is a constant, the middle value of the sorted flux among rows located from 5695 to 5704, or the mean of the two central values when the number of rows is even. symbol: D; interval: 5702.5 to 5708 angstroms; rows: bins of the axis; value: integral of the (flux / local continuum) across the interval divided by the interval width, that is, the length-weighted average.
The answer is 1.06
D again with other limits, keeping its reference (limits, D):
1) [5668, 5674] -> 1.05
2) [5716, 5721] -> 1.04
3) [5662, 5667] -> 1.04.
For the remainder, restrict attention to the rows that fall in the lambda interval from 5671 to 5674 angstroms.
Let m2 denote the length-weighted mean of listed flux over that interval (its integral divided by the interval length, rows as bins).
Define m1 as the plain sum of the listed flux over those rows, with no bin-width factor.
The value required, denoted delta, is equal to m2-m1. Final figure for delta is -26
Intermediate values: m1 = 51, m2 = 25.7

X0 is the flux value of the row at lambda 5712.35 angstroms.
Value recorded 24.95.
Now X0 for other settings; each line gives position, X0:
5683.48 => 23.21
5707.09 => 24.95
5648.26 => 26.22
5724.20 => 25.71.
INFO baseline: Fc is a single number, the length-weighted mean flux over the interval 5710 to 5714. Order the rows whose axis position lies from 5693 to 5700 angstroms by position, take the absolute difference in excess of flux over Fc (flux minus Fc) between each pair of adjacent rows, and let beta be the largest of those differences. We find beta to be 3.9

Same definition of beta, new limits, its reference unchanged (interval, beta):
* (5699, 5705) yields 1.9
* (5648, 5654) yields 1.7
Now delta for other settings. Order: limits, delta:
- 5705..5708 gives -26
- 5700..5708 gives -124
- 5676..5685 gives -150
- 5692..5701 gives -151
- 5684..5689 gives -70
